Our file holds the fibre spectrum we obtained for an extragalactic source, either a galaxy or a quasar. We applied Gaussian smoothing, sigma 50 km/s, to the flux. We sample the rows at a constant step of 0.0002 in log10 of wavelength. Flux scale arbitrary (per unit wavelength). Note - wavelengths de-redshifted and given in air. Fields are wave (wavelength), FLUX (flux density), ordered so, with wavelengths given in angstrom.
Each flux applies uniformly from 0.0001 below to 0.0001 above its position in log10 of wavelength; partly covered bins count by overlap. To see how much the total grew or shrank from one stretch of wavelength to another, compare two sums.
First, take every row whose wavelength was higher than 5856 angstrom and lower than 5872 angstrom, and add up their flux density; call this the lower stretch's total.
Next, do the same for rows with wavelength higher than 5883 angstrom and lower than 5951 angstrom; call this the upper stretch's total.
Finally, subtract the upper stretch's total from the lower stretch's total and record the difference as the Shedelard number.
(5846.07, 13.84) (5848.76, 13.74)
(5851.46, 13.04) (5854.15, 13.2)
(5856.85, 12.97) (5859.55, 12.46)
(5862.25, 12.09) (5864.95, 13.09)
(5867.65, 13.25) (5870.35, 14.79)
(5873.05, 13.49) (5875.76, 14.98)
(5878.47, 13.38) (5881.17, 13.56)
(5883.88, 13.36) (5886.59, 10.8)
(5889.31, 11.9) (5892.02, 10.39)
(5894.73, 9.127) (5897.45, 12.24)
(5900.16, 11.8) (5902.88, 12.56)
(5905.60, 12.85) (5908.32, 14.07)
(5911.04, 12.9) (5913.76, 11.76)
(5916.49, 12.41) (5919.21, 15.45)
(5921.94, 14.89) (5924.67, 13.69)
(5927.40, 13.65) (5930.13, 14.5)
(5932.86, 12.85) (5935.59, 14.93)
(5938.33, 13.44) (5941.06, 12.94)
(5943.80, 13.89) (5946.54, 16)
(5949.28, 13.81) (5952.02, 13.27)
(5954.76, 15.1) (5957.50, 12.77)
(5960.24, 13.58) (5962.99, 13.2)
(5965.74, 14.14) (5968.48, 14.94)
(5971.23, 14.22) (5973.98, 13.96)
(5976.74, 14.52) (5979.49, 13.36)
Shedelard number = -248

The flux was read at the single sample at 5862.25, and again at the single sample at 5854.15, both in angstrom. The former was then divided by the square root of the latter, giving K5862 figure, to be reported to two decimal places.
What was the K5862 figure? 3.33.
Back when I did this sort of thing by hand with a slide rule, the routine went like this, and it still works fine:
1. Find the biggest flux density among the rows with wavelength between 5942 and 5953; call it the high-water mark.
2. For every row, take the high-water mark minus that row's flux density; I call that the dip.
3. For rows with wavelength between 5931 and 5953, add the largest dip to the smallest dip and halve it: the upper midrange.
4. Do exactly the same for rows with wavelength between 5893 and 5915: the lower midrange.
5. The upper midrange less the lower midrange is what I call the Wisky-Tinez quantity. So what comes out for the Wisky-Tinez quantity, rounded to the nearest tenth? -2.8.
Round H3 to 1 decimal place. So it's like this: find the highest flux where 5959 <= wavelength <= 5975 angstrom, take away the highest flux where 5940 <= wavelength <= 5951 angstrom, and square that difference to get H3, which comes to 1.1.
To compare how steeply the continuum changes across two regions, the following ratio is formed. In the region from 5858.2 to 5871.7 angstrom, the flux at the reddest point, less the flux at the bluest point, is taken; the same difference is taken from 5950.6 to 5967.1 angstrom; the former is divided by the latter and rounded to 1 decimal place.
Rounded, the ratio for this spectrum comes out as 2.7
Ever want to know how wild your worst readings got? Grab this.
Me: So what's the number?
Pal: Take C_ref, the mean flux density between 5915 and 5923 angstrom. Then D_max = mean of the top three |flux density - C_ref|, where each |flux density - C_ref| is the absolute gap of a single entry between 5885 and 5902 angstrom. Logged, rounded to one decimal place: 4.1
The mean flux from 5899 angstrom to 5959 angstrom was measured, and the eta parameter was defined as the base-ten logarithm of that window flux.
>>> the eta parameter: 1.13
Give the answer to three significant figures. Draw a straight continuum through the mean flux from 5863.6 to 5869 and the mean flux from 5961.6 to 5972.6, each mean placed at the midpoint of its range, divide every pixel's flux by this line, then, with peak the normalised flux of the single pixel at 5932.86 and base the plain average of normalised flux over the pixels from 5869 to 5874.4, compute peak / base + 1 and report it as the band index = 1.87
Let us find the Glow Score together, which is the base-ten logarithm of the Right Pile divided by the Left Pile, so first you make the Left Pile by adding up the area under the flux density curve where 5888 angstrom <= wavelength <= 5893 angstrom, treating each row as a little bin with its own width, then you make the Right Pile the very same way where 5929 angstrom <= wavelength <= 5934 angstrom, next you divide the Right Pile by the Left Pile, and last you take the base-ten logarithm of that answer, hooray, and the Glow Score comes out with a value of 0.09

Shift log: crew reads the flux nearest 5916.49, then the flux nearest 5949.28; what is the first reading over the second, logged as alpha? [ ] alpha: 0.90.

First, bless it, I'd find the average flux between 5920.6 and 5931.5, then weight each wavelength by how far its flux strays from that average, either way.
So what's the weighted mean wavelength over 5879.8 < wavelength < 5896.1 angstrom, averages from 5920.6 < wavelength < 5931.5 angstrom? 5890.5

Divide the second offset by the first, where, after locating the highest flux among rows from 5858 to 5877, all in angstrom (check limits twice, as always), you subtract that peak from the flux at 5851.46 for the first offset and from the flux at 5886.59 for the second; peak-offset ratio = 2.2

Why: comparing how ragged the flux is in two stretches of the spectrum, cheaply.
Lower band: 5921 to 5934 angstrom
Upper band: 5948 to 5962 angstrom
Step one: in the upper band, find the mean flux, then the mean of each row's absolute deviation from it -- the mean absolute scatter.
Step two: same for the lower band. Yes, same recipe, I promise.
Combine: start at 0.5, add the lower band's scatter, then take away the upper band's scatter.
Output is 0.52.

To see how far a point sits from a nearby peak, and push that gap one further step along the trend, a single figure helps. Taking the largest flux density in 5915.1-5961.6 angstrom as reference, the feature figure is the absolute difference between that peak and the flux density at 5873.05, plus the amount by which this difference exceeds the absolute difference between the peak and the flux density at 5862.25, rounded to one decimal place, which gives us 1.1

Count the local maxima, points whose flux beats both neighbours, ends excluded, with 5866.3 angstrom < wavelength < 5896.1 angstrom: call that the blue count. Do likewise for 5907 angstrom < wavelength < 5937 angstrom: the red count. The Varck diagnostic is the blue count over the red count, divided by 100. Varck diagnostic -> 0.020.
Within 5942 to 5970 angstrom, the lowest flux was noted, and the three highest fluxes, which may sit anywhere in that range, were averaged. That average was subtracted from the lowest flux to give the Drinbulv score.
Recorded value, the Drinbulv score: -2.58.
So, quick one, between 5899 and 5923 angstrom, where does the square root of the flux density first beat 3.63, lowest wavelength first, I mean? 5908.32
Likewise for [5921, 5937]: 5921.94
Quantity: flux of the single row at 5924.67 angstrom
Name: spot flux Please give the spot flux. 13.69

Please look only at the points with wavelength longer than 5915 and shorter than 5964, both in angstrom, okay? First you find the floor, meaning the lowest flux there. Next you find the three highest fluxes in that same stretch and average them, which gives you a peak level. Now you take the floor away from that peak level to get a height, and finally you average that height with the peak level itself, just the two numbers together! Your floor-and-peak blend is 9.3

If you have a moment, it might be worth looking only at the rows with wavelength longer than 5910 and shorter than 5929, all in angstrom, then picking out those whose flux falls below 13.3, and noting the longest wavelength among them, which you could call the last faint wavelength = 5916.49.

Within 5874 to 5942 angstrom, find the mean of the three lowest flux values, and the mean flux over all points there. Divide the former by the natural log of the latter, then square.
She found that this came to 15.5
